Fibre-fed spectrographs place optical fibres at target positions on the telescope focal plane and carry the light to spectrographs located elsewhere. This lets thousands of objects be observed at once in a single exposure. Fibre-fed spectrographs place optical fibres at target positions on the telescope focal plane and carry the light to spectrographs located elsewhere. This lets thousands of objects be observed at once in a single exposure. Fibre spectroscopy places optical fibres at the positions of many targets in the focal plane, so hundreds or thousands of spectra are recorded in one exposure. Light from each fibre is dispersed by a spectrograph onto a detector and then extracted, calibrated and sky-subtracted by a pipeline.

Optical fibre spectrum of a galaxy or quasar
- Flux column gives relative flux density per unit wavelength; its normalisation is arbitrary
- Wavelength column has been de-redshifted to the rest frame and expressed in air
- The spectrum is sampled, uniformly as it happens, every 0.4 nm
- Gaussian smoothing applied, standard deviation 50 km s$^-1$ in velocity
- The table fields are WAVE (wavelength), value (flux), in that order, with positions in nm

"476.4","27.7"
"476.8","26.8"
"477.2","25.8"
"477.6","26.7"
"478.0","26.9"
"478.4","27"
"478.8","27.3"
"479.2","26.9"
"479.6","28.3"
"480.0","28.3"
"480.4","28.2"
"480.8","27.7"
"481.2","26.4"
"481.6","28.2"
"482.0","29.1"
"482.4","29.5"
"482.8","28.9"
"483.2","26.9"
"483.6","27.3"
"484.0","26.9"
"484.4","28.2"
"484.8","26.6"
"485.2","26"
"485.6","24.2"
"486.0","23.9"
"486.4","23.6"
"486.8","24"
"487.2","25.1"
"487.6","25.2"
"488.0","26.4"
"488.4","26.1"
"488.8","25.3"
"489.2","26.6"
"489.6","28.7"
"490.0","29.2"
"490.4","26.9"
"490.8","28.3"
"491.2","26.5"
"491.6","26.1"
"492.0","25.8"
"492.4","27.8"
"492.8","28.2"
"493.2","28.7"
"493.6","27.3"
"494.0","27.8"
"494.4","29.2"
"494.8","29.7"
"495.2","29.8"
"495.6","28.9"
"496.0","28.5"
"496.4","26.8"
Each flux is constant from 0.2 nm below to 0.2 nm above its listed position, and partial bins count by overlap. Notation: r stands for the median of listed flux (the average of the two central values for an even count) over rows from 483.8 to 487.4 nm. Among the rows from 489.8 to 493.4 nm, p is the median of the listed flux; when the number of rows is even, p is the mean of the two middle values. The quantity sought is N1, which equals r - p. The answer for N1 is -2.7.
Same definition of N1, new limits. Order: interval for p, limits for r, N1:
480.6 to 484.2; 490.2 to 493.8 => -0.4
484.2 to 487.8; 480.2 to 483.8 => 3.1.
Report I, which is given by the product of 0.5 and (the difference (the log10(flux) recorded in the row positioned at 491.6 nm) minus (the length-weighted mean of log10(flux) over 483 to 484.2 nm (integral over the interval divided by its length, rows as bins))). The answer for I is -0.008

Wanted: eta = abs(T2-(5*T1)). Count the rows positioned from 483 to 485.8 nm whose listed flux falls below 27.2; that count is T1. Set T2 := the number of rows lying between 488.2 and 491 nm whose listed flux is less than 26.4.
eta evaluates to 23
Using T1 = 5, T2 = 2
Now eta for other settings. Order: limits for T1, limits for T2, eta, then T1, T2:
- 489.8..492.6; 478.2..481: 20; 4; 0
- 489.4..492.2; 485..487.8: 13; 4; 7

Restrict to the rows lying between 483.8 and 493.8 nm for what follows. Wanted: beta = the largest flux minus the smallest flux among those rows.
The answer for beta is 5.6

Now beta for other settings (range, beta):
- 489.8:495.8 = 4.0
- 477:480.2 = 2.5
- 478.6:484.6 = 3.1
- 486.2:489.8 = 5.1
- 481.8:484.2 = 2.6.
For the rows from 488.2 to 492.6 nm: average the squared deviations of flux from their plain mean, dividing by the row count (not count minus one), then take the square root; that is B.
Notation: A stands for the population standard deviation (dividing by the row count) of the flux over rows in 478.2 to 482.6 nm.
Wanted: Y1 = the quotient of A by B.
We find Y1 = 0.74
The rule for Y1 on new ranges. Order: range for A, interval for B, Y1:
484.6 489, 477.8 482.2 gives 1.30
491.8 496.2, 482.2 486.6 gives 0.58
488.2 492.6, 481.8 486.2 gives 0.69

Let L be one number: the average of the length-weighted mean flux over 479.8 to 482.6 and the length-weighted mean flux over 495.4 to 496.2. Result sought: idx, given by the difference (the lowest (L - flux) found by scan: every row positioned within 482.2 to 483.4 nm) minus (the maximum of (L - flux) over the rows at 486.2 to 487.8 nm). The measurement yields -5.9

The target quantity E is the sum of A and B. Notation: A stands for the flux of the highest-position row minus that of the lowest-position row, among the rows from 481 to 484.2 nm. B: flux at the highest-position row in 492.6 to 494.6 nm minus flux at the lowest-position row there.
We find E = 1.5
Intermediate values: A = 0.5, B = 1.0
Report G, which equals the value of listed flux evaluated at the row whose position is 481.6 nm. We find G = 28.2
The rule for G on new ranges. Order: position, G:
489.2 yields 26.6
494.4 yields 29.2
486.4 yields 23.6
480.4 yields 28.2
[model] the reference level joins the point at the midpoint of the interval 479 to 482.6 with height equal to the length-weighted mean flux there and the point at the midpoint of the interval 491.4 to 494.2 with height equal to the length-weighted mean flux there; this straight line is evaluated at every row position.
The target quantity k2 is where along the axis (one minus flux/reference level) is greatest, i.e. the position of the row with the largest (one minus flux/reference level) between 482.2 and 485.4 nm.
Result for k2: 485.2 nm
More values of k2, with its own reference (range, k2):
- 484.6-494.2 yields 486.4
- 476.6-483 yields 477.2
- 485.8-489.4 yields 486.4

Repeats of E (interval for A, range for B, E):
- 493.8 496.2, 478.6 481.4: -0.2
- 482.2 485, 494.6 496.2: -4.1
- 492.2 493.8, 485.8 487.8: 0.8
